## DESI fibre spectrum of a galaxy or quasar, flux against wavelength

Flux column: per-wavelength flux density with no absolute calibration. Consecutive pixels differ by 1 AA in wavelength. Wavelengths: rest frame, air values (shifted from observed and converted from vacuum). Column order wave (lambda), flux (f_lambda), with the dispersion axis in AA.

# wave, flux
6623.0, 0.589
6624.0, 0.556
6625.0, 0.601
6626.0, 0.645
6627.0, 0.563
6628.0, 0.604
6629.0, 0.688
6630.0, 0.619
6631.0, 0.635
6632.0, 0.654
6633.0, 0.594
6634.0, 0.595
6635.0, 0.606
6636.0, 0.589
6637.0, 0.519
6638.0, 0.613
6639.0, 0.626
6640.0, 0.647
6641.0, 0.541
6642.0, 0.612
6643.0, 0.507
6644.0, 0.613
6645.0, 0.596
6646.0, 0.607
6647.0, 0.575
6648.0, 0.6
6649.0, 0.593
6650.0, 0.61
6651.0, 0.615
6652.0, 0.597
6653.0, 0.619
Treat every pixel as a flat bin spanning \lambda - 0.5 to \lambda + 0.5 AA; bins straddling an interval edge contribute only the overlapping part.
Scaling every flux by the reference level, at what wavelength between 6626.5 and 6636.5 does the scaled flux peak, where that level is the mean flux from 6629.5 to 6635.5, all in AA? 6629.0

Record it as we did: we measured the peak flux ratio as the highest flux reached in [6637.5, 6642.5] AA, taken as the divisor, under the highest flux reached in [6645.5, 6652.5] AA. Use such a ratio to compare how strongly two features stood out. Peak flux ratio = 0.951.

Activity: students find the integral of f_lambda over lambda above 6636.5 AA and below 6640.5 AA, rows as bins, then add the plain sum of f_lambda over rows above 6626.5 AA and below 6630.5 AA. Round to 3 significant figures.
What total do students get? 4.88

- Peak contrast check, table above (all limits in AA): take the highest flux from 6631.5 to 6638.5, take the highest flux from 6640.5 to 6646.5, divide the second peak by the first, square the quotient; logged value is 0.88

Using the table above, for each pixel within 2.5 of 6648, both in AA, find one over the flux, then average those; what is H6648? 1.68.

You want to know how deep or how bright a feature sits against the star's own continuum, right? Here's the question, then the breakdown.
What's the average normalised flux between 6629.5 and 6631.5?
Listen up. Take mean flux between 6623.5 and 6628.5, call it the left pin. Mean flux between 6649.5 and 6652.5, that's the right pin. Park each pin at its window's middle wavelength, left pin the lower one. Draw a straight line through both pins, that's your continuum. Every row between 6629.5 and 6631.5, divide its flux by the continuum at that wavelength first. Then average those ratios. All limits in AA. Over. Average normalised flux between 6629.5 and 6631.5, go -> 1.05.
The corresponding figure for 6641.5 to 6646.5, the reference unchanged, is 0.97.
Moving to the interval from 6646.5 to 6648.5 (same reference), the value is 0.97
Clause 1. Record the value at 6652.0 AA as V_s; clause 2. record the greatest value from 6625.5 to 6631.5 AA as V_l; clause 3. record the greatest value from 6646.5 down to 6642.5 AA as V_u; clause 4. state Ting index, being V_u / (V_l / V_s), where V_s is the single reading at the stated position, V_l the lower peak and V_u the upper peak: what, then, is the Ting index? 0.53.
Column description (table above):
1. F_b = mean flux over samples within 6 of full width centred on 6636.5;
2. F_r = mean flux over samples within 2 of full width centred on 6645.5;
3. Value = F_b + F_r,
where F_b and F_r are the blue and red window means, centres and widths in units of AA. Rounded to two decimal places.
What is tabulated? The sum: 1.19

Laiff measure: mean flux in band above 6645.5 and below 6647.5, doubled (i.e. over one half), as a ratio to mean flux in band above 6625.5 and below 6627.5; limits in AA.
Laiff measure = 1.96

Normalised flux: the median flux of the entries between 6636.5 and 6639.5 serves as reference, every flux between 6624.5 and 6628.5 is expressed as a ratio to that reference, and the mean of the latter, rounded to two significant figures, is 0.98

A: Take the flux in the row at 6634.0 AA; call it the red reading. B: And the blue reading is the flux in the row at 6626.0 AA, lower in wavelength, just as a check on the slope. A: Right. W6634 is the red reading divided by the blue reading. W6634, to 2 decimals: 0.92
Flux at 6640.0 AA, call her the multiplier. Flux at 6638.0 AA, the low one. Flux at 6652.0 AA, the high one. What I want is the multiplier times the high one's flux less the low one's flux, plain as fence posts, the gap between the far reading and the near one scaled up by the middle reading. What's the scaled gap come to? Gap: -0.010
